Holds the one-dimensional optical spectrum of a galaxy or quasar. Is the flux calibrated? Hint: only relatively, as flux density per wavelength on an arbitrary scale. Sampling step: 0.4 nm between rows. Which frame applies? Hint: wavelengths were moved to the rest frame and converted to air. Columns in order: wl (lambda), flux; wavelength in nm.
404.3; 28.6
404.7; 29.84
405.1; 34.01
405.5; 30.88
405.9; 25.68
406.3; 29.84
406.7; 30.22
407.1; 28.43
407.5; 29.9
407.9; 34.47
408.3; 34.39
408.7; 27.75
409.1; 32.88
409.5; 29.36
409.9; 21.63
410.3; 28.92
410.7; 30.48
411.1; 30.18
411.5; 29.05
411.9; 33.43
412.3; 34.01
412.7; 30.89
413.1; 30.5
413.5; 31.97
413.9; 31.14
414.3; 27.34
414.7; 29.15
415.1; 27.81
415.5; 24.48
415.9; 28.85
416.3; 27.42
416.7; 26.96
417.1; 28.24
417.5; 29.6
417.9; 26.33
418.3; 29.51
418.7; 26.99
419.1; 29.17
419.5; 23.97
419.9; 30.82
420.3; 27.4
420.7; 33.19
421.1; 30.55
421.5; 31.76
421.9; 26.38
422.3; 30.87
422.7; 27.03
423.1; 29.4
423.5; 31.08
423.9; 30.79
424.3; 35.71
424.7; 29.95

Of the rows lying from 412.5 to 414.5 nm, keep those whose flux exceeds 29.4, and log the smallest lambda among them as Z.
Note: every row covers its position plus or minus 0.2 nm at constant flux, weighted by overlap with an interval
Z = 412.7 nm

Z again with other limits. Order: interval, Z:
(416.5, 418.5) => 417.5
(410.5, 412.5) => 410.7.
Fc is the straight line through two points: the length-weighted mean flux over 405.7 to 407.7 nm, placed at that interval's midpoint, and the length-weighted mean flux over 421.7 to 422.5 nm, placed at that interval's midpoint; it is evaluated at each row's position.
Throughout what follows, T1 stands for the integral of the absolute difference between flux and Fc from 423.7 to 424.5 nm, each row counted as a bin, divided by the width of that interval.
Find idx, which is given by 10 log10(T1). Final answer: 7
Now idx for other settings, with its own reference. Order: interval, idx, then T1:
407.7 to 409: 6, 4.1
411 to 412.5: 5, 3.0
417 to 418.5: 1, 1.2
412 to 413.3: 5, 3.2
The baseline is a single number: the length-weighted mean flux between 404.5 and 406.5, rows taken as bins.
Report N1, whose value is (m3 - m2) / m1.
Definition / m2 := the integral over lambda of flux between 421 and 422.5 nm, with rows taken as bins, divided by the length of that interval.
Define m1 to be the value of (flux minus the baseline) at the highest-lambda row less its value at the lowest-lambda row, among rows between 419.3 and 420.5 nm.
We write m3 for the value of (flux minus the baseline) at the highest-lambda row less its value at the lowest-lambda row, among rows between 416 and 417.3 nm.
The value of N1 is -8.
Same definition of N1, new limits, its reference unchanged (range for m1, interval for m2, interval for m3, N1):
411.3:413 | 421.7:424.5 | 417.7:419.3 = -15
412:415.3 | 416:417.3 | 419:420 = 4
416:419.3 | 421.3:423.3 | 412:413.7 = -18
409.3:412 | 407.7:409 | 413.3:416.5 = -9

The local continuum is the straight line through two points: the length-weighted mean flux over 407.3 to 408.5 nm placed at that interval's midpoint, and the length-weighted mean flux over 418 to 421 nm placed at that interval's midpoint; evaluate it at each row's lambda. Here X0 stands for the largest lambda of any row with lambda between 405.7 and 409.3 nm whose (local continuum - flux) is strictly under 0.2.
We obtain 409.1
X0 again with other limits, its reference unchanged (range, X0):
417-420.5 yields 419.9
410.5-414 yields 413.9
